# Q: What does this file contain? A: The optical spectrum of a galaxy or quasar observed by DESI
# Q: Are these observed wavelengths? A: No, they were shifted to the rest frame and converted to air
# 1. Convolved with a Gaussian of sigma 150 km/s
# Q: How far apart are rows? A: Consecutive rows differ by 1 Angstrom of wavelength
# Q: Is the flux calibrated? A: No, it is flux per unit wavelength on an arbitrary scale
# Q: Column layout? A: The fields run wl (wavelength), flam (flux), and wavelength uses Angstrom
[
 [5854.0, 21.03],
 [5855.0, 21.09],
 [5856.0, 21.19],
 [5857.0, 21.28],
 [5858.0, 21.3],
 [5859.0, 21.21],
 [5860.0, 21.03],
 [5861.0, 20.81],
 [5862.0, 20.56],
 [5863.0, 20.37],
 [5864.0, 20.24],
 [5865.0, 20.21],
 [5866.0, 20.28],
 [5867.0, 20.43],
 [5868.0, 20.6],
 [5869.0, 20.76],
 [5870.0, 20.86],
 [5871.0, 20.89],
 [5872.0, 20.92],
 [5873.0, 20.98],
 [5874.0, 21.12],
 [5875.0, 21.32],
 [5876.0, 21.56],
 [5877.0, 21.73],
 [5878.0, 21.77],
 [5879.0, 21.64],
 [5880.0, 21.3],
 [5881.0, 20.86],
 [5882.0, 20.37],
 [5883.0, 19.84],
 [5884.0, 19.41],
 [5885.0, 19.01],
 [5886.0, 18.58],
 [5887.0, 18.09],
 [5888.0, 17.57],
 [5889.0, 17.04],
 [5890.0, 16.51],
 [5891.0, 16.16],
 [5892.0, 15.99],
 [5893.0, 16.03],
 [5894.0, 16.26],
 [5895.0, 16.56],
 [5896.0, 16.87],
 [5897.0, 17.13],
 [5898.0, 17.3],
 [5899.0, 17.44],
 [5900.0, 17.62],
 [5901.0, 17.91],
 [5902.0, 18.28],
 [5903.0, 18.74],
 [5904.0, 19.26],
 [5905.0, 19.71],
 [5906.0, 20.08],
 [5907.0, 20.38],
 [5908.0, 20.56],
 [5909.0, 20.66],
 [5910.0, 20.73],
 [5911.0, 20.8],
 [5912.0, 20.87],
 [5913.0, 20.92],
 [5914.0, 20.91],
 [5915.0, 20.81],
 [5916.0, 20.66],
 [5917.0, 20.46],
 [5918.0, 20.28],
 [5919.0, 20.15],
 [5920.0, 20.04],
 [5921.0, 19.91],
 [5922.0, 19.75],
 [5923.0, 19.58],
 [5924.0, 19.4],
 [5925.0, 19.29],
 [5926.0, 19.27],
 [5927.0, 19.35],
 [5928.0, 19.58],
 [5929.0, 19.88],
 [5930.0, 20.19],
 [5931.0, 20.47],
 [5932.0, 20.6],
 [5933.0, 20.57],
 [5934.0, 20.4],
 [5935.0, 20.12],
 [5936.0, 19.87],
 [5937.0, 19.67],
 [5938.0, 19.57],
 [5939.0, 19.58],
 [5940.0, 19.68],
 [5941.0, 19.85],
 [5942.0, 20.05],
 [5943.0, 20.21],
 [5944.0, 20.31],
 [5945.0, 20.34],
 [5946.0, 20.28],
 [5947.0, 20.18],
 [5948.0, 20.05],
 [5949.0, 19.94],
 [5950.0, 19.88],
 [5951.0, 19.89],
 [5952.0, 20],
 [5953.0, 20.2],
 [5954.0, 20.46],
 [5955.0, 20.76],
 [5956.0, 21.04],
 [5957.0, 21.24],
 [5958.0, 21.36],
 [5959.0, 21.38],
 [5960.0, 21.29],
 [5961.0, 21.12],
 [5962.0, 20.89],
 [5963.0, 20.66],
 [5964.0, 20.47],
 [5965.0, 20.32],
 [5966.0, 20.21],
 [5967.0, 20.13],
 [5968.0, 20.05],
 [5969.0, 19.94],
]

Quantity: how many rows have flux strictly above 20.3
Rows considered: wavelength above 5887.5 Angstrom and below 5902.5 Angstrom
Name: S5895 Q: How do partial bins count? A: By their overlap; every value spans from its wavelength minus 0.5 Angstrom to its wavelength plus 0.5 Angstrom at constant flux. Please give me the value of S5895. 0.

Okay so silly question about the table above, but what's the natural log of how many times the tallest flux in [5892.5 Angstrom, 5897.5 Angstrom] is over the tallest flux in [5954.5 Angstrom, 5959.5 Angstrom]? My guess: -0.222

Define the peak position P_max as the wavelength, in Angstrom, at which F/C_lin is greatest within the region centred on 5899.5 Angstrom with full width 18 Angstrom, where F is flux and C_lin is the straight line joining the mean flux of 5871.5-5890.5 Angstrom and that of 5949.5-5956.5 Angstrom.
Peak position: 5908.0 Angstrom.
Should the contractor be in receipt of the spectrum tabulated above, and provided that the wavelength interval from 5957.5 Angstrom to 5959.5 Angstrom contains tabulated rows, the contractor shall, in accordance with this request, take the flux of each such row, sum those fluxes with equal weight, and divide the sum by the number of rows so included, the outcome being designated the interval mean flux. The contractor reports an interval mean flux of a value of 21.4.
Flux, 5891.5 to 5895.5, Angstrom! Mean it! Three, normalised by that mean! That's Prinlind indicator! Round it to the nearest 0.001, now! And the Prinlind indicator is 0.185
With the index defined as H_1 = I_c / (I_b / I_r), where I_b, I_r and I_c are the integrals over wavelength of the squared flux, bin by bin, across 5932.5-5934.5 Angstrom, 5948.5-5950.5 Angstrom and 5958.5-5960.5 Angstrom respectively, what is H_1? 860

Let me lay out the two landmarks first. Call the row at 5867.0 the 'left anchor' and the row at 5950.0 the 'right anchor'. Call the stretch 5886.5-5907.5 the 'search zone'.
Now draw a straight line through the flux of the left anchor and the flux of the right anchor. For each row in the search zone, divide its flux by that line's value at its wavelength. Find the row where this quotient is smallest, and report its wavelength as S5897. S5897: 5892.0 Angstrom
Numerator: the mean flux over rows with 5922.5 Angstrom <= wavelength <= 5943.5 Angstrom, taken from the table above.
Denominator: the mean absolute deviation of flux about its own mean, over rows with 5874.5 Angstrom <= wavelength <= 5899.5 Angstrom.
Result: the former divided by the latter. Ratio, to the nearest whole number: 11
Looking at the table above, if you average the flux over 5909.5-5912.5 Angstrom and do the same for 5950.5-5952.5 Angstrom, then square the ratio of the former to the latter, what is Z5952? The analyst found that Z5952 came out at 1.09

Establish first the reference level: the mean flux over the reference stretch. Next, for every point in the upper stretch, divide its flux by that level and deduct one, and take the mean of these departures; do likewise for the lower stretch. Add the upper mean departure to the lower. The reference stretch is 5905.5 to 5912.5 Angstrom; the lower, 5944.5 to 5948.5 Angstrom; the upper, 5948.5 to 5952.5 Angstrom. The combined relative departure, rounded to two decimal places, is -0.05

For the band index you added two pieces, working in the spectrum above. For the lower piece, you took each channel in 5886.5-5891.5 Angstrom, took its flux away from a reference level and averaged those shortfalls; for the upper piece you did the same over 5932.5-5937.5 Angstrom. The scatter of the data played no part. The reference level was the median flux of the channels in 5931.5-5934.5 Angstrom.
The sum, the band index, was 3.9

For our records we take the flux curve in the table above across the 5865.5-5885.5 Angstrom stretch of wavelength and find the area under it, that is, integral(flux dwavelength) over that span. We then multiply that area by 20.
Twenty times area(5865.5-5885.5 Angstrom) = 8313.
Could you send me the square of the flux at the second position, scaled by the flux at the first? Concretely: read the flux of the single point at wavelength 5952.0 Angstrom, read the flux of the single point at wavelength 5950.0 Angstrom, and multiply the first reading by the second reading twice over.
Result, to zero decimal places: 7904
